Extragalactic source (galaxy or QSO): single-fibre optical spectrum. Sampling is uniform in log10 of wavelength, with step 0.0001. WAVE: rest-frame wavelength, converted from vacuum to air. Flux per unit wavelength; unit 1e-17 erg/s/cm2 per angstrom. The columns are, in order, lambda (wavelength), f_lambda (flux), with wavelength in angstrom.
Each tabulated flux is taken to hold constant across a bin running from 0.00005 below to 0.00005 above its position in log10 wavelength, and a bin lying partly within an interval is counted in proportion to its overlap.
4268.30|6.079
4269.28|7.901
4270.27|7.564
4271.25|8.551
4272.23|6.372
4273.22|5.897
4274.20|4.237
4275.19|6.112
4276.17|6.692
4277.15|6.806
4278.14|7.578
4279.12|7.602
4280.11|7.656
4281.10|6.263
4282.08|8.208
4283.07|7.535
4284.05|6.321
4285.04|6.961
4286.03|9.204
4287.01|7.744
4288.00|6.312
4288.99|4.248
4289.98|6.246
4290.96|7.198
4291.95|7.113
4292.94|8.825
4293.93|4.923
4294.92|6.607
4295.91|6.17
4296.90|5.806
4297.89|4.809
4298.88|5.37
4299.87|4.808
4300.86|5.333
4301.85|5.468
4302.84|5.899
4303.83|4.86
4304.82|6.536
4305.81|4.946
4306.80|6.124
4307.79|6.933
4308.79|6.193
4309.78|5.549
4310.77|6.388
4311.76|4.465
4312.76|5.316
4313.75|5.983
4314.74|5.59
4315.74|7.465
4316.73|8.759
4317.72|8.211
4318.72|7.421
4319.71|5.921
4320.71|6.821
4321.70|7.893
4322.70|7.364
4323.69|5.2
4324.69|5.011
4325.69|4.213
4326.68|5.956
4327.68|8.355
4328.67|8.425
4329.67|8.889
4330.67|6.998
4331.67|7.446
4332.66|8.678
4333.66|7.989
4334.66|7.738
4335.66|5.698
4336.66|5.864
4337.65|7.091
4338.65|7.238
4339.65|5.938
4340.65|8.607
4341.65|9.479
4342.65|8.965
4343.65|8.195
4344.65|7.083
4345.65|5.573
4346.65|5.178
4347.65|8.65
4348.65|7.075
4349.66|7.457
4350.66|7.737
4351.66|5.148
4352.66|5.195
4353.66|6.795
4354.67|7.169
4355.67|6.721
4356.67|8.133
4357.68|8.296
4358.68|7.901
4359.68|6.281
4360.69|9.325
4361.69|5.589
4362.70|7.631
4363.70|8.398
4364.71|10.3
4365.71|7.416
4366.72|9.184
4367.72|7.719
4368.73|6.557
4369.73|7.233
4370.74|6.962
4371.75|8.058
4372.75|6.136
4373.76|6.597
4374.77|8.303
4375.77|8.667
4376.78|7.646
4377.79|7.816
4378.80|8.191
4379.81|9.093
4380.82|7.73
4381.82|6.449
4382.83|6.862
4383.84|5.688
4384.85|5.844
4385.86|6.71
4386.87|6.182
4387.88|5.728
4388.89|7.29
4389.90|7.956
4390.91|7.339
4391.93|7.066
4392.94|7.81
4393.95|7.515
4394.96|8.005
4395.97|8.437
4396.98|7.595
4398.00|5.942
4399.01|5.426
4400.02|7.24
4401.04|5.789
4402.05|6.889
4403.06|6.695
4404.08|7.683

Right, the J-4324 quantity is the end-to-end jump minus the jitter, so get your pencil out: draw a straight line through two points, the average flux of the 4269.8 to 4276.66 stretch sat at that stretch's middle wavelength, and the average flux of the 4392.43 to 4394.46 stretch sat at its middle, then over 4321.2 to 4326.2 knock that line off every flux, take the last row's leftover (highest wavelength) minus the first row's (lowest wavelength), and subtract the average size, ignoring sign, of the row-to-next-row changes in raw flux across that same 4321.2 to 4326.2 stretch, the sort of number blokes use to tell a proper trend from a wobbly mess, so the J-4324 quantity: -5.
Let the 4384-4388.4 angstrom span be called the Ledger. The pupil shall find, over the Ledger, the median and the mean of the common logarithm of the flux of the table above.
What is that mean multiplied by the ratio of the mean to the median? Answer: 0.79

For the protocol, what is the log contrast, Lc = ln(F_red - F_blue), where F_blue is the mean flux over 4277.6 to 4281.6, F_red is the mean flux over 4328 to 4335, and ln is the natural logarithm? -0.3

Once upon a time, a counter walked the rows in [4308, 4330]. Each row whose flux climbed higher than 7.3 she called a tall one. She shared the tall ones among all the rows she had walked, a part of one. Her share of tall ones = 0.41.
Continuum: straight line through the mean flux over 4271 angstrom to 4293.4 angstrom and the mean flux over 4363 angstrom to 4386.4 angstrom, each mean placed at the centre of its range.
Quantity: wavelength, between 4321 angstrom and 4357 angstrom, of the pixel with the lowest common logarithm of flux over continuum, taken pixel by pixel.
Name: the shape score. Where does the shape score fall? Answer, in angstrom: 4325.69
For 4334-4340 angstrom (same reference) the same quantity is 4335.66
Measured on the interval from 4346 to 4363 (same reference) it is 4351.66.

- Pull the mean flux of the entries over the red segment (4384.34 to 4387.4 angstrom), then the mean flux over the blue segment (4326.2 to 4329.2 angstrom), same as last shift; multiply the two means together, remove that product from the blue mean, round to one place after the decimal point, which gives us -39.8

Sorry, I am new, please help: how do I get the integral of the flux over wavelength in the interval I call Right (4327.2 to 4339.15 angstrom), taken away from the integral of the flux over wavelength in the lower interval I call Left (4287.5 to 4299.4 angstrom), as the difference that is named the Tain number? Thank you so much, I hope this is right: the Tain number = -17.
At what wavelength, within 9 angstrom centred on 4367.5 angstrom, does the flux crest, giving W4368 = 4364.71 angstrom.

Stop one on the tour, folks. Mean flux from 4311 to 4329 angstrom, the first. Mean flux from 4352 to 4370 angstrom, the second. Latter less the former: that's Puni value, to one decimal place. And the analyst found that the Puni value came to 1.0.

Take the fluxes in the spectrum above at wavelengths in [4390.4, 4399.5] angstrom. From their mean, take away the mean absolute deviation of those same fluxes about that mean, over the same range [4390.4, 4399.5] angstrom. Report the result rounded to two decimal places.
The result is 6.51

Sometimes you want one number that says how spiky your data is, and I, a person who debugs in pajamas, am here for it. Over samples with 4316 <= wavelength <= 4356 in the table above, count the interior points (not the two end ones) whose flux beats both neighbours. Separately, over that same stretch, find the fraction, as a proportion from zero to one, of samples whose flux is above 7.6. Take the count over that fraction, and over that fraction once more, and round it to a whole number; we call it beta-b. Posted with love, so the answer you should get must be 57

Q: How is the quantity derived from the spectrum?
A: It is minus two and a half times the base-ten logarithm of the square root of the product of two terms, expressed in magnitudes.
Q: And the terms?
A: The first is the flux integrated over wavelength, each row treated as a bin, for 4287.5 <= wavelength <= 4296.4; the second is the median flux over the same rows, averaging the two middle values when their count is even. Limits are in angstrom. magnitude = -3.195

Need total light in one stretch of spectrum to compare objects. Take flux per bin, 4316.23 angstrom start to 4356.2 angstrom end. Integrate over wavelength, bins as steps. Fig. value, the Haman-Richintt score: 284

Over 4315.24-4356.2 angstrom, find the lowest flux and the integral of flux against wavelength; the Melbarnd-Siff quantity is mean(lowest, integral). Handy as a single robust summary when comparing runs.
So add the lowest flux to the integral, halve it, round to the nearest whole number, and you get 148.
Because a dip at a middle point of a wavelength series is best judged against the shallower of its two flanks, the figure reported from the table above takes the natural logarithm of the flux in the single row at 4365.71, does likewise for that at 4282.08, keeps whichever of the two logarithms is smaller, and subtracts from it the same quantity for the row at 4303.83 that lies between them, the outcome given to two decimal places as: 0.42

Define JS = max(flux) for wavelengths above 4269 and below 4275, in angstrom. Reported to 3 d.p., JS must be 8.551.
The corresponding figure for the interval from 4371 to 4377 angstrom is 8.667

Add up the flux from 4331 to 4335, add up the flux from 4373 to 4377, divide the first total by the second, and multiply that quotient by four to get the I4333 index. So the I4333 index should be 4.1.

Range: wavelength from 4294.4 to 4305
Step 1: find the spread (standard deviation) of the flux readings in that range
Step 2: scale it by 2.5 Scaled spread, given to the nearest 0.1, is 1.6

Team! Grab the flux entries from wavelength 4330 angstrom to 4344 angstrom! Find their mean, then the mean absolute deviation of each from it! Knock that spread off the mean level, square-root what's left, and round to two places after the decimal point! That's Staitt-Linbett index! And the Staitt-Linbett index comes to 2.57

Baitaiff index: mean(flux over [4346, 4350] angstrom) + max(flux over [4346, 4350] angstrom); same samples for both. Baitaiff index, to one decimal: 15.7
